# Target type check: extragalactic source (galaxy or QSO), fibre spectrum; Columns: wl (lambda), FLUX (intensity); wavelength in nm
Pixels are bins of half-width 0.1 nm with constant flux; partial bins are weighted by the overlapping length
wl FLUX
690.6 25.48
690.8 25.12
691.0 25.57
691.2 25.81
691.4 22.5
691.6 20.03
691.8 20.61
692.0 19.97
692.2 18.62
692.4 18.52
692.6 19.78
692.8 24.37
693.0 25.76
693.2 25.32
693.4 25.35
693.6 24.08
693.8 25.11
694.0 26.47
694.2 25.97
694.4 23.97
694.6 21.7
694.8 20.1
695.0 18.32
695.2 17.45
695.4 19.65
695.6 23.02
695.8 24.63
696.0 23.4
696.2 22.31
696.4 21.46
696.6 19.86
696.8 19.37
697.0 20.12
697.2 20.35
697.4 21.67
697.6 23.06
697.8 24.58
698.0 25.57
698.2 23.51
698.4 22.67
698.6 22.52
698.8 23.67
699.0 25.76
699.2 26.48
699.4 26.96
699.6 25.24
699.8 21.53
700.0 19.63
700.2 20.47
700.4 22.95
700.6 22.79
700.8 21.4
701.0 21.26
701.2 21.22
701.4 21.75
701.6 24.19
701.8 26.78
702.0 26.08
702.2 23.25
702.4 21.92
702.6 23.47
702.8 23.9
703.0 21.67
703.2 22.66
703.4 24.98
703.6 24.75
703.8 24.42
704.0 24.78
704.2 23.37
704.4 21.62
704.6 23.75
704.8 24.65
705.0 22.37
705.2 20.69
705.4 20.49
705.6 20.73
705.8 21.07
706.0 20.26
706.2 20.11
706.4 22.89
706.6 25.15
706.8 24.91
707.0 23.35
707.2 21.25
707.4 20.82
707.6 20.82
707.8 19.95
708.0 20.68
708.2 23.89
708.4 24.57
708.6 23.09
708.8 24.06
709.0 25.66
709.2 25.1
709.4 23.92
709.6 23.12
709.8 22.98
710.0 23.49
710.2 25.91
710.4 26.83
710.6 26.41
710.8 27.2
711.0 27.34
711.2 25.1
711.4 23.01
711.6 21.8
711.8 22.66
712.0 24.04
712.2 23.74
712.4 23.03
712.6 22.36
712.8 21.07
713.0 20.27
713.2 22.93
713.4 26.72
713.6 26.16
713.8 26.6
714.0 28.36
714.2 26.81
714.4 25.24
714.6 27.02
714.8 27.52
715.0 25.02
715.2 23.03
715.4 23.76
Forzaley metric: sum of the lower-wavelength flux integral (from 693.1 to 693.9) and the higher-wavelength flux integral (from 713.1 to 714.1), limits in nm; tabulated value 46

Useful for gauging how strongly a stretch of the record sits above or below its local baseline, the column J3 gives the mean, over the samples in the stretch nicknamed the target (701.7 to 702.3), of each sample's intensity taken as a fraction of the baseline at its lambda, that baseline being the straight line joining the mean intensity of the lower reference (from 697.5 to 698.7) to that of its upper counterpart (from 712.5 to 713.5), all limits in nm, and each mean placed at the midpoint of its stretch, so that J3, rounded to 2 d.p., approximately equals 1.08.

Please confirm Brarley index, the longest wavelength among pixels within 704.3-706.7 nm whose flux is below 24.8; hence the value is 706.4 nm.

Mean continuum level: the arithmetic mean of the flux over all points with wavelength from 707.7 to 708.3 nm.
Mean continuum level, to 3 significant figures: 21.5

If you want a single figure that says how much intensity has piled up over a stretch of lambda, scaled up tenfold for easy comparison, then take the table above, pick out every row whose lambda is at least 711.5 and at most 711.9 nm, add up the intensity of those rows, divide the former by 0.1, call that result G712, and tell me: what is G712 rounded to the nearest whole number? 445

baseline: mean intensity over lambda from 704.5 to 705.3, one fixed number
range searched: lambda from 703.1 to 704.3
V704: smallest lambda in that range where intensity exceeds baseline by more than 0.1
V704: 703.4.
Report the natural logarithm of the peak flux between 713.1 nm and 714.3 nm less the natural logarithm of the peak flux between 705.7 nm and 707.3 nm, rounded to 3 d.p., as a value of 0.120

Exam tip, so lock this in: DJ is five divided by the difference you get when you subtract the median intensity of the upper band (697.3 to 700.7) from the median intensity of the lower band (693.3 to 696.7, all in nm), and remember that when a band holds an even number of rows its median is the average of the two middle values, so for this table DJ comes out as -125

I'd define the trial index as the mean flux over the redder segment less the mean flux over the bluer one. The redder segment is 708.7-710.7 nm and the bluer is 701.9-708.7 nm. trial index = 2.0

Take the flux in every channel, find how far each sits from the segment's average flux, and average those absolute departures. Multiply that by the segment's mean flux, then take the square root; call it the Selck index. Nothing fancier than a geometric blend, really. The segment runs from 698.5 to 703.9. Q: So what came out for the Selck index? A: 6.2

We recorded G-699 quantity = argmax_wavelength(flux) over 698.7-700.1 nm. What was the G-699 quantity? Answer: 699.4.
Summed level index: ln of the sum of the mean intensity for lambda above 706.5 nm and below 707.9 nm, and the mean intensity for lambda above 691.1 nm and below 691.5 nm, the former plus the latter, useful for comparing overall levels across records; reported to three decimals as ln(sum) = 3.839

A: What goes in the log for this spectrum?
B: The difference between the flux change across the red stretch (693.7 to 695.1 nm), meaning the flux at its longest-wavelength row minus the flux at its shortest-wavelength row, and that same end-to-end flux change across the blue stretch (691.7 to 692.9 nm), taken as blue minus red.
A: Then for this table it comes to 11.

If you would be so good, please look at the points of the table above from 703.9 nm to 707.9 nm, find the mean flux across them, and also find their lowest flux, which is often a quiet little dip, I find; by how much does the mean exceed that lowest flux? 2.2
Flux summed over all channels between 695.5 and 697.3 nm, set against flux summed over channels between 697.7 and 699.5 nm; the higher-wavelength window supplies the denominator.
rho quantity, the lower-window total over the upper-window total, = 0.88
